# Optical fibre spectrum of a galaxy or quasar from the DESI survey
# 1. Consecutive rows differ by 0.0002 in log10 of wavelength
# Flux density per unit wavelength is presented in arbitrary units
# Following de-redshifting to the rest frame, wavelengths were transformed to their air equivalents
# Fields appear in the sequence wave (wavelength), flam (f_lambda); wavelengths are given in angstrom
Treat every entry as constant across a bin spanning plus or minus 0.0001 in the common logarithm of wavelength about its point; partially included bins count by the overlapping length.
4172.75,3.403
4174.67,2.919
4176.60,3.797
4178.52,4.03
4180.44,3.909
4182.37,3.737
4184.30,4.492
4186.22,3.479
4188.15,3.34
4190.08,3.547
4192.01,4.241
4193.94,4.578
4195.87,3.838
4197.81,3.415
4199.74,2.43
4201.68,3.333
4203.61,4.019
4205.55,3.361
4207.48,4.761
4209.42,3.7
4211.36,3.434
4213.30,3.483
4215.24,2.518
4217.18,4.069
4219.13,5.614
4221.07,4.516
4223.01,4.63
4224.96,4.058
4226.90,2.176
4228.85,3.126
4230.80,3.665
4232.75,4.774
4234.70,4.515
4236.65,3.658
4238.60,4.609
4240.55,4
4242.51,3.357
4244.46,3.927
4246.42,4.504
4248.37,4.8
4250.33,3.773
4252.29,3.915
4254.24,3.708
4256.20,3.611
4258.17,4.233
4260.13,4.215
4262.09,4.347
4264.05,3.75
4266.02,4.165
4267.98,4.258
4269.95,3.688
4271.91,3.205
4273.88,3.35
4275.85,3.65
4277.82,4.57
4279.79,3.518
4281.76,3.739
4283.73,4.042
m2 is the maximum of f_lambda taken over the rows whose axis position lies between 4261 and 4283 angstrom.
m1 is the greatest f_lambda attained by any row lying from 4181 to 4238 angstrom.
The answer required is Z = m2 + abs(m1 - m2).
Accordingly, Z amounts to 5.6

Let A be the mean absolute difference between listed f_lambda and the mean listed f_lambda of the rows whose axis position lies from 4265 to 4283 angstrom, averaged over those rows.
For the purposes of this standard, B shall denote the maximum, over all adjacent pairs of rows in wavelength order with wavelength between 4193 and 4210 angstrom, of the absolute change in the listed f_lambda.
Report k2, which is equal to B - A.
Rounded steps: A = 0.36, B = 1.40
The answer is 1.0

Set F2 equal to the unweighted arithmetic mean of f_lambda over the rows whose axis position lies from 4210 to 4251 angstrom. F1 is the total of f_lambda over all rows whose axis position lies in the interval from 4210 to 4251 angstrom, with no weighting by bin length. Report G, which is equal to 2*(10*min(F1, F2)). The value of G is 79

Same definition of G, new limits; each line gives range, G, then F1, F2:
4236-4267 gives 81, 65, 4.04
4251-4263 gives 80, 24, 4.00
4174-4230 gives 75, 109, 3.74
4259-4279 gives 78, 39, 3.92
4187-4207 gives 72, 36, 3.61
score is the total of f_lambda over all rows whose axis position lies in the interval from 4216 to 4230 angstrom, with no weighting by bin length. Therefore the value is 28.2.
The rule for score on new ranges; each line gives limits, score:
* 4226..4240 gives 26.5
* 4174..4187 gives 26.4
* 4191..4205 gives 25.9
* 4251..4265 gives 27.8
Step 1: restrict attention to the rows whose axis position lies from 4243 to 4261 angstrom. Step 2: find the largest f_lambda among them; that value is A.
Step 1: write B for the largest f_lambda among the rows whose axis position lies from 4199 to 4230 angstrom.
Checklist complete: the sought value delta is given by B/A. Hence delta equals 1.17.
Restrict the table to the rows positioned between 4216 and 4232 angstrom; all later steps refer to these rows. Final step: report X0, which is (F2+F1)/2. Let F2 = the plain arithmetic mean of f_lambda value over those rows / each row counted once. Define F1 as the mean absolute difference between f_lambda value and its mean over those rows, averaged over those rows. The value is 2.36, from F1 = 0.7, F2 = 3.98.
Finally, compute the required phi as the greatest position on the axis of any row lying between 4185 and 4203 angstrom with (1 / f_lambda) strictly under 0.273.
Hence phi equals 4195.87 angstrom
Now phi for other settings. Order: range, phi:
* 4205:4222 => 4221.07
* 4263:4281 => 4277.82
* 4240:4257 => 4254.24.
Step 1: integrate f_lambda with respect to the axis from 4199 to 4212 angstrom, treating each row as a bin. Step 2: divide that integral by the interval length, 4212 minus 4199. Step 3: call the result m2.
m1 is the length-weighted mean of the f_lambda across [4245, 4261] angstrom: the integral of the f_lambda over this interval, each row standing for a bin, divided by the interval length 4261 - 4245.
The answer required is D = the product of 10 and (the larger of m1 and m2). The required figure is 40.9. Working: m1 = 4.09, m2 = 3.6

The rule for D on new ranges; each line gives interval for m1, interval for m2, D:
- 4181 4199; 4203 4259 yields 39.5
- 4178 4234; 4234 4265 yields 40.5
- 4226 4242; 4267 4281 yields 38.1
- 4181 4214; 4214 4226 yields 42.1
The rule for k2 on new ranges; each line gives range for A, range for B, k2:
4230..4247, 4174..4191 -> 0.6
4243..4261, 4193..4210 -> 1.1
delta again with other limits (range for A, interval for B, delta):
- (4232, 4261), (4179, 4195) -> 0.95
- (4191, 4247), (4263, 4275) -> 0.76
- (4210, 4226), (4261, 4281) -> 0.81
